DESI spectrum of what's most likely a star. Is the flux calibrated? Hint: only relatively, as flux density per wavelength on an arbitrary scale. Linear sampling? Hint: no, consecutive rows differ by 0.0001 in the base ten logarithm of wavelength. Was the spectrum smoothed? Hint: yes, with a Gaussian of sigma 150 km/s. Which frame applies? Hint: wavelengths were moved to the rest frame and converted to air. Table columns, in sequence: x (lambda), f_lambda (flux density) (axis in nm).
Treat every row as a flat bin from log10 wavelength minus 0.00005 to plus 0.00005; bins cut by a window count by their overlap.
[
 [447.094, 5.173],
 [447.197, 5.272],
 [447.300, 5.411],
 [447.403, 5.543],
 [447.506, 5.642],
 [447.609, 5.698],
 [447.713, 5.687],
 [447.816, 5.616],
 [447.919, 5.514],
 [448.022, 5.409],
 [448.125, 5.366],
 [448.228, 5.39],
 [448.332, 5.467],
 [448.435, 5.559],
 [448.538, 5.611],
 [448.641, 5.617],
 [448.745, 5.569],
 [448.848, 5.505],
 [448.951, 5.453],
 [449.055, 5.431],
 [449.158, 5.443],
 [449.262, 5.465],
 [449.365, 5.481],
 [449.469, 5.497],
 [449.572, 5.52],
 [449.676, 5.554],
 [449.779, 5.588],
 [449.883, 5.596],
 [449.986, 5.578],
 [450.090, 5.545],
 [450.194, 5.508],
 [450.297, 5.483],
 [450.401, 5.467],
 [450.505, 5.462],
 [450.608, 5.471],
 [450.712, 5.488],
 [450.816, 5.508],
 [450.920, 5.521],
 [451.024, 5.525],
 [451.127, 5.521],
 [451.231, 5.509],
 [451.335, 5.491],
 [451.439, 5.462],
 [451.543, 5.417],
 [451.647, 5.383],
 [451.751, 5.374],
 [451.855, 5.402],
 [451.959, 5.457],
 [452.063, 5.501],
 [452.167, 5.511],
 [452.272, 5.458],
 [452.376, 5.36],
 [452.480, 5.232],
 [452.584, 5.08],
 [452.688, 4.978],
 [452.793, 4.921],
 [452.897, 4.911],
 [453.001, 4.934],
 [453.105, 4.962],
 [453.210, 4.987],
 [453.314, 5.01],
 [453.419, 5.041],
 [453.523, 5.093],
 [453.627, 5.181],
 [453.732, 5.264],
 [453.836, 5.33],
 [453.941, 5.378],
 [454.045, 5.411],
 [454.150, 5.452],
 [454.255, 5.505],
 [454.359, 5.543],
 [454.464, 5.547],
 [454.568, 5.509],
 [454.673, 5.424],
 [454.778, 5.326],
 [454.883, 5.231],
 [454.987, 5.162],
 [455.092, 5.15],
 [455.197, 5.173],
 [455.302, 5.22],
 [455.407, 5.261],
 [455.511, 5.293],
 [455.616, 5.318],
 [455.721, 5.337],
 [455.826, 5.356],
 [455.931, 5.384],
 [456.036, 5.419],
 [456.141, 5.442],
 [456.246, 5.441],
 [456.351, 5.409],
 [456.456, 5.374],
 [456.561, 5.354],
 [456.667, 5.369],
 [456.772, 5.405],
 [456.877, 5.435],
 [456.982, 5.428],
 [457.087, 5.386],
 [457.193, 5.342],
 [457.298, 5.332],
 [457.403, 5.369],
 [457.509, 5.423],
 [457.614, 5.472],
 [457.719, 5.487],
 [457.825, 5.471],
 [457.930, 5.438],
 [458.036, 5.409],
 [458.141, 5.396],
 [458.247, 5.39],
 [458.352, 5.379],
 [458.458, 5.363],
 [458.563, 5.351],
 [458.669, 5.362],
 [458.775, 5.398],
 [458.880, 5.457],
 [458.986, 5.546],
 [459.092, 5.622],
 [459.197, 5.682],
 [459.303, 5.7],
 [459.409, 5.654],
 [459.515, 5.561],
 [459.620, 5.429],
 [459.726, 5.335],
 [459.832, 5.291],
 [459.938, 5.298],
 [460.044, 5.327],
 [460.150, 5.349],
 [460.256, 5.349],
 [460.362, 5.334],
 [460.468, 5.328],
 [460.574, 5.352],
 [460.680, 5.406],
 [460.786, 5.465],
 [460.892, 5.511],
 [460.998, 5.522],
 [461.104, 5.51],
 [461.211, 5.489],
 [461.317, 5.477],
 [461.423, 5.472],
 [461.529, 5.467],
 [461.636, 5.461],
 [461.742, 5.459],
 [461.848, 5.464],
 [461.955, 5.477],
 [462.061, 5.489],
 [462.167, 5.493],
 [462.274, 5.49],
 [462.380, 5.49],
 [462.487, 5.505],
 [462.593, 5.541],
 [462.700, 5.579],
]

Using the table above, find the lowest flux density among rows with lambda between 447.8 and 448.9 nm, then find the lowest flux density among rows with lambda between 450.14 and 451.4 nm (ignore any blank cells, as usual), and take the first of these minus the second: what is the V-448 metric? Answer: -0.10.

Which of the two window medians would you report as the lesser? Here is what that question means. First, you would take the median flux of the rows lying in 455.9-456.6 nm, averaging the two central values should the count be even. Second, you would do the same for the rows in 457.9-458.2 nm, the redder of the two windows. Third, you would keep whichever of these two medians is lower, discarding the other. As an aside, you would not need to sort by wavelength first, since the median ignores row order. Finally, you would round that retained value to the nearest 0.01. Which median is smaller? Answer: 5.41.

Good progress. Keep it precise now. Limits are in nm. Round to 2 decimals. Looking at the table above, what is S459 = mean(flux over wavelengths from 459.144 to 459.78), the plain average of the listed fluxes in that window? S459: 5.56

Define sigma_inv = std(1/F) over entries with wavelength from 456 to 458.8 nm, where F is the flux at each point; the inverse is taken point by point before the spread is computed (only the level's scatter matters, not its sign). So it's 0.0014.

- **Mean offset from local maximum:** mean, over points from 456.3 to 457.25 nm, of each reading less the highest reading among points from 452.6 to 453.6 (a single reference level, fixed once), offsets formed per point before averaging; 0.30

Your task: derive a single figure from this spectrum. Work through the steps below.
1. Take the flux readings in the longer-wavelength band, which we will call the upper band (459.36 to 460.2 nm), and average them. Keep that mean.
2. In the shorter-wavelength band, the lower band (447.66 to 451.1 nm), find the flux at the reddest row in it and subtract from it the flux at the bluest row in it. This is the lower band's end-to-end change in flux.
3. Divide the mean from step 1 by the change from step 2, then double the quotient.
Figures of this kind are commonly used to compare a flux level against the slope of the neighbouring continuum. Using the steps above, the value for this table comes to -67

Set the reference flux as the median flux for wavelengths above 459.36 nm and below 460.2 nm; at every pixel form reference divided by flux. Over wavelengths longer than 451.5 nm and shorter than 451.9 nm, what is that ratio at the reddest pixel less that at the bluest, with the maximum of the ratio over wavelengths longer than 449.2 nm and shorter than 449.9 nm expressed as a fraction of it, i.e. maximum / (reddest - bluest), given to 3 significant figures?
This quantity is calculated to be 357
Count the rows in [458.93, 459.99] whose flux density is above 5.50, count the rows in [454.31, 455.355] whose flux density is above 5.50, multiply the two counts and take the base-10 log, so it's 1.26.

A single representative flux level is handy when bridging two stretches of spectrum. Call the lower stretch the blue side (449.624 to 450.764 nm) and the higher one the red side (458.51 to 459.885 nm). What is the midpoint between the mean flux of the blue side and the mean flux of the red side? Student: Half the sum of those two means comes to 5.51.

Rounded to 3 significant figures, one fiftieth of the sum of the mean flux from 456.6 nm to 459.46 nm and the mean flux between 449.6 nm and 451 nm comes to 0.219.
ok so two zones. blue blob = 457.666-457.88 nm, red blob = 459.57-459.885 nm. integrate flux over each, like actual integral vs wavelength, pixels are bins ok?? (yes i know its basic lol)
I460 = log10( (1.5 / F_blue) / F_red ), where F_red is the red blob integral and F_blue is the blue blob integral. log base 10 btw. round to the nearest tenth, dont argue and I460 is -0.1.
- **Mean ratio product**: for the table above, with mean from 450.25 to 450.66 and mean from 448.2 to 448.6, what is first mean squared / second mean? 5.43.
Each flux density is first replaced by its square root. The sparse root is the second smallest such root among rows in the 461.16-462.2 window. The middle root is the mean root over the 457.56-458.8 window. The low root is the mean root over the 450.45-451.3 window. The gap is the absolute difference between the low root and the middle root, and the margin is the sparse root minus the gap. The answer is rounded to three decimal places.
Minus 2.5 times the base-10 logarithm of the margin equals -0.912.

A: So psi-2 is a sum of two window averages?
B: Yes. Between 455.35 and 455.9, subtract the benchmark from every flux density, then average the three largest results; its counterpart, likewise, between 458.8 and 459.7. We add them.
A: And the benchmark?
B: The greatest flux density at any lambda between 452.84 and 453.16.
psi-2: 1.09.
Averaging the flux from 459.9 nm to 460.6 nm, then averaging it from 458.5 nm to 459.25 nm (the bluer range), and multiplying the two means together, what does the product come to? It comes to 29.3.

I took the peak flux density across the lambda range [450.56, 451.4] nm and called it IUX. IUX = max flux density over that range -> 5.525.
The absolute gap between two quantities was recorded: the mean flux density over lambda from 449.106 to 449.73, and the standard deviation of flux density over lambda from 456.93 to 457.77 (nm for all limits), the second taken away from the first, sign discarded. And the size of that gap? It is 5.44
